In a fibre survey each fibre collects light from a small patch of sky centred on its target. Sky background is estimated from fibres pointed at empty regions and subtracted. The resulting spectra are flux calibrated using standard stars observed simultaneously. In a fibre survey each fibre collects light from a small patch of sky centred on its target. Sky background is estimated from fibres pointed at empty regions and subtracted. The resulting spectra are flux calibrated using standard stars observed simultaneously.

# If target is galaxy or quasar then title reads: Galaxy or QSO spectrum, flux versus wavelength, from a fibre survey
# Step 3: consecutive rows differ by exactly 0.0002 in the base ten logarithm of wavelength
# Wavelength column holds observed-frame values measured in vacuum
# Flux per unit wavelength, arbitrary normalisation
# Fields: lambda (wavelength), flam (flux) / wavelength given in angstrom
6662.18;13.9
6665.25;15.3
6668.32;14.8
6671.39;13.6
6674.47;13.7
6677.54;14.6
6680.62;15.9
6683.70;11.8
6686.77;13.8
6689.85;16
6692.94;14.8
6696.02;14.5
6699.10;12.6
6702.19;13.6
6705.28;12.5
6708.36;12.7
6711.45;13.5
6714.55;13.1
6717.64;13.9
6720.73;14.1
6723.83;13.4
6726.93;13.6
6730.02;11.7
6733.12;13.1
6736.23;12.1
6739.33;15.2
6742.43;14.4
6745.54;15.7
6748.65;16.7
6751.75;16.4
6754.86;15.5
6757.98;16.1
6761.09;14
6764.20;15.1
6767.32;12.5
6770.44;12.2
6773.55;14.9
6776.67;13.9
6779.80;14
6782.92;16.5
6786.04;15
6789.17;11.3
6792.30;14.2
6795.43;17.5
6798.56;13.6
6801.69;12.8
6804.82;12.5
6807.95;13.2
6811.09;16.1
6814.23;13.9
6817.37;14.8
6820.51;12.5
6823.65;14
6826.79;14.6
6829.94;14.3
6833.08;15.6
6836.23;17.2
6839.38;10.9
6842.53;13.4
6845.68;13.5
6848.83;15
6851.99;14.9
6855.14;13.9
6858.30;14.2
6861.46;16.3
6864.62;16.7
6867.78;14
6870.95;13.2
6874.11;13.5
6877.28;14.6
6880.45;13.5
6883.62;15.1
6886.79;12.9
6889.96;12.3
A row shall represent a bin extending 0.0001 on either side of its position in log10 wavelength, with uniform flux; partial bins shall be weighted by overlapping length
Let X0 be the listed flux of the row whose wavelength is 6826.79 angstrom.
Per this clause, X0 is 14.6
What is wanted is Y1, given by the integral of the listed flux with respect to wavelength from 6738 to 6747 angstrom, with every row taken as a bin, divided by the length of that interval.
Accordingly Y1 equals 15.1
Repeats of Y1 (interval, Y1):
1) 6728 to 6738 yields 12.4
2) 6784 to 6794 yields 13.7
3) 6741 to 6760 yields 15.8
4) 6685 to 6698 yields 14.7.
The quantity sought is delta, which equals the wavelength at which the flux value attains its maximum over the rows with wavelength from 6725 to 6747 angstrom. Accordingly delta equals 6745.54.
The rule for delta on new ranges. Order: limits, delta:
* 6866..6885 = 6883.62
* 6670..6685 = 6680.62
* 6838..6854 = 6848.83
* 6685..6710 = 6689.85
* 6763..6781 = 6764.20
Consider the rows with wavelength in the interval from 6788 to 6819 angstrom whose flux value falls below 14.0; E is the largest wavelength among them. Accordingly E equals 6814.23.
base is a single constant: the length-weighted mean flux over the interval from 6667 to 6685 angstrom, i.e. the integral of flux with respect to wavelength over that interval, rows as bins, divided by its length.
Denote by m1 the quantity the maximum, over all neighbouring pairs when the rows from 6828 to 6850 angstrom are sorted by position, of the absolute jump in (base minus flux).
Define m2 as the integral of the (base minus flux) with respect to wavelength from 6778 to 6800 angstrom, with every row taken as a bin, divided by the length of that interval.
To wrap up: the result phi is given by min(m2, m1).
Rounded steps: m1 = 6.3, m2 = -0.5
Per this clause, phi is -0.5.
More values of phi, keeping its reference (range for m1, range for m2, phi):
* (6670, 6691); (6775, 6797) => -0.5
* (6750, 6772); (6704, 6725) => 0.8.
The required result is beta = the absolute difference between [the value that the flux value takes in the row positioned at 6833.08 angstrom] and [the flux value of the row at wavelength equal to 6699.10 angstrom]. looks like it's 3.0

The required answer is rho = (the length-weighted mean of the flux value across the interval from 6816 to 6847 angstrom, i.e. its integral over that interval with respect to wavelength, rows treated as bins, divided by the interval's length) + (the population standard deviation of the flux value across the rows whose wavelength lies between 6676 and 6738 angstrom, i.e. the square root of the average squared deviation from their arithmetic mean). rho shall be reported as 15.25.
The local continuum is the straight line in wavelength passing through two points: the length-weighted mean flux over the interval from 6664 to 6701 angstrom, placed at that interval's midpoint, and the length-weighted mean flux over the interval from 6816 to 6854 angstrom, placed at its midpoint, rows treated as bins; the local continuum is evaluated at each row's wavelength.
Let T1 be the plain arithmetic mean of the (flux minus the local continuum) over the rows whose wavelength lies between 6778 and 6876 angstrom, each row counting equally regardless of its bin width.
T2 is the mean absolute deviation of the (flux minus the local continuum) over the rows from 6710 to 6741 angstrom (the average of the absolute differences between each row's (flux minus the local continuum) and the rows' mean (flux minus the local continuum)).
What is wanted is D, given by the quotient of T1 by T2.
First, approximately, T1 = 0.1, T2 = 0.70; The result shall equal 0.1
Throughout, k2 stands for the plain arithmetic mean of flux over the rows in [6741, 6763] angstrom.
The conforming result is 15.5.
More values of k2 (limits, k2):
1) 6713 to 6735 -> 13.3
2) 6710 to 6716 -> 13.3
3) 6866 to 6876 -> 13.6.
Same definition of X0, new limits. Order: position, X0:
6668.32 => 14.8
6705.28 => 12.5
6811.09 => 16.1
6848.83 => 15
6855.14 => 13.9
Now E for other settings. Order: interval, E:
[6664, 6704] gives 6702.19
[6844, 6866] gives 6855.14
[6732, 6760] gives 6736.23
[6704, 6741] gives 6736.23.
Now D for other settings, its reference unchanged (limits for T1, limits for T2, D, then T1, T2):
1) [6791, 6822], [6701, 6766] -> -0.1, -0.1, 1.16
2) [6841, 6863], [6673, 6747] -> 0.3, 0.2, 0.96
